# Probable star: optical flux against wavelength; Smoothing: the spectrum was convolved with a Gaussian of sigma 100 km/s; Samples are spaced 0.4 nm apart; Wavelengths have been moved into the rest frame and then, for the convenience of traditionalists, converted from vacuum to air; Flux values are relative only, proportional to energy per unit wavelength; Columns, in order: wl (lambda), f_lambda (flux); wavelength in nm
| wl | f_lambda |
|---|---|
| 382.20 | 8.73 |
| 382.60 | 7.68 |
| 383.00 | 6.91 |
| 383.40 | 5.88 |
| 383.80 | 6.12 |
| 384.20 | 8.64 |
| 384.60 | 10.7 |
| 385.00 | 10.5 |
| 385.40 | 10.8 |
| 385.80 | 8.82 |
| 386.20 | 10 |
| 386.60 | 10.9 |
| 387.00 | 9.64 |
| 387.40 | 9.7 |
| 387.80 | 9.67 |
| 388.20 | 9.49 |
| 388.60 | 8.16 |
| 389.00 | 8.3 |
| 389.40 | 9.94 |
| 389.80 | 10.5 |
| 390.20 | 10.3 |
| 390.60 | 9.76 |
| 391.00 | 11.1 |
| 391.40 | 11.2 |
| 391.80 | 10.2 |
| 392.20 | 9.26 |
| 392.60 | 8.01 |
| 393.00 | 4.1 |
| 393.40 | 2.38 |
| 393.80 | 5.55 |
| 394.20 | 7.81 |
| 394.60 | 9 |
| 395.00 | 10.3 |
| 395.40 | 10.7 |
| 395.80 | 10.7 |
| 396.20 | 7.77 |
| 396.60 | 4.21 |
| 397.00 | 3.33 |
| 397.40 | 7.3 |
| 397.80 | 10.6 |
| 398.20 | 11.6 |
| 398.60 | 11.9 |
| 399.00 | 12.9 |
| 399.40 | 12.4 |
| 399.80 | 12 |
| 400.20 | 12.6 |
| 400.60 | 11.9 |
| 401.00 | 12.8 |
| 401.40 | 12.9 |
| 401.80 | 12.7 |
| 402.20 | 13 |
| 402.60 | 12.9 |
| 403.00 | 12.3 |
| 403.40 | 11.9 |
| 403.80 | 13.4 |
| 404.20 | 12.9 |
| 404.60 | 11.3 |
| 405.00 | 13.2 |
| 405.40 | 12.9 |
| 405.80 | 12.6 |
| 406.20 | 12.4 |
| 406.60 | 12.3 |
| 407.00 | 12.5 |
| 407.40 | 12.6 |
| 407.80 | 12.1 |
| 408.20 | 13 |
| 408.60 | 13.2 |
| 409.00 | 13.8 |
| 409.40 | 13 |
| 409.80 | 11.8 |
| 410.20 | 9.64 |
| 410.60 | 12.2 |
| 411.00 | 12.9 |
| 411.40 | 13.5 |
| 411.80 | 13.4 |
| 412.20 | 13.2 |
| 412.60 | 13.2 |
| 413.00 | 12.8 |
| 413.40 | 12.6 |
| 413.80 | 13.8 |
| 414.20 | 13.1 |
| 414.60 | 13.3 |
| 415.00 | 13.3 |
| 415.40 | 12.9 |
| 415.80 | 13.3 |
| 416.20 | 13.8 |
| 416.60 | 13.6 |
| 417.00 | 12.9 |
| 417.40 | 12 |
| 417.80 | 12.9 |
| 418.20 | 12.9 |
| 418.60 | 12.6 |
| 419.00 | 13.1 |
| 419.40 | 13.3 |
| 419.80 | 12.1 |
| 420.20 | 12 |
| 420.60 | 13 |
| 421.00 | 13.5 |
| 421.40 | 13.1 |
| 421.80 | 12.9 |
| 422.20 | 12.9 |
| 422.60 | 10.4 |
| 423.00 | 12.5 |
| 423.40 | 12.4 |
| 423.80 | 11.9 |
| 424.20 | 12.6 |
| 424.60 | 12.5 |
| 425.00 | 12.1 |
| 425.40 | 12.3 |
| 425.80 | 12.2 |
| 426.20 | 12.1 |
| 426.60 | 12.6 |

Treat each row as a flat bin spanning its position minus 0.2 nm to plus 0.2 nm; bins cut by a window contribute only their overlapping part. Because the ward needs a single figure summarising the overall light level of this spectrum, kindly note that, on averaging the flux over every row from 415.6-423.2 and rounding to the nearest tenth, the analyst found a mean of 12.8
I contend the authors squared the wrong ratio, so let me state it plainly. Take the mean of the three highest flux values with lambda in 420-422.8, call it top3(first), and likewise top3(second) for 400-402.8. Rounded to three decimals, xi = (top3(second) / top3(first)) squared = 0.960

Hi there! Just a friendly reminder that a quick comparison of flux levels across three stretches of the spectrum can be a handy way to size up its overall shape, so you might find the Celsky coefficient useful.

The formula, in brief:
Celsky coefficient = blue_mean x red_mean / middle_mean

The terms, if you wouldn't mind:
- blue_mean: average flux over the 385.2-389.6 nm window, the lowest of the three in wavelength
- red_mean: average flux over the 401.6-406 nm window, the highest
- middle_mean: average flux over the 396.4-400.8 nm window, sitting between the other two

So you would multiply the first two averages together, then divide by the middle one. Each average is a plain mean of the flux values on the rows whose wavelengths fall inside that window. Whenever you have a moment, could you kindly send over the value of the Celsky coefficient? 12.0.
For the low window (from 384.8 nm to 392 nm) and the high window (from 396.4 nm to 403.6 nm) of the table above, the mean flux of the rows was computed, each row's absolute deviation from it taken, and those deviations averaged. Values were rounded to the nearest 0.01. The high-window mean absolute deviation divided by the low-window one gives 3.13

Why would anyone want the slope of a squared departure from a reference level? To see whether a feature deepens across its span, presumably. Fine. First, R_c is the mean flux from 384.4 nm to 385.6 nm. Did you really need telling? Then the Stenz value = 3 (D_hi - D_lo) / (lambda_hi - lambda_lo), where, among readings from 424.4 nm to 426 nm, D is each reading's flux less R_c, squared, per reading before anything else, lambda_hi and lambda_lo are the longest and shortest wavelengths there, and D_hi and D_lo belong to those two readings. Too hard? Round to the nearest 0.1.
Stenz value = -2.5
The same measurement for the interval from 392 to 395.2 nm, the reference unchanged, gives -2.0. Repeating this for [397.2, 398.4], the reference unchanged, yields -39.2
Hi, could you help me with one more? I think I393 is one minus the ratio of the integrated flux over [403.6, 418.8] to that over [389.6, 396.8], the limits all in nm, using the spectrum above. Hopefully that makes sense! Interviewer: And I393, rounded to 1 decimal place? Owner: -2.2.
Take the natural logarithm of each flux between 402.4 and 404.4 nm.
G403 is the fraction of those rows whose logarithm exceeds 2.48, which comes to 0.80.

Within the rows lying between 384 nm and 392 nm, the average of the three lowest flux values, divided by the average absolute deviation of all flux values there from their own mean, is 12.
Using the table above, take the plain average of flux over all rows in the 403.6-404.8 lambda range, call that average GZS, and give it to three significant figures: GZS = 12.5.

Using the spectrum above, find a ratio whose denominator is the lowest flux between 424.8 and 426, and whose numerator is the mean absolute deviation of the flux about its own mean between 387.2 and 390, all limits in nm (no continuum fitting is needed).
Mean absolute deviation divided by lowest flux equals 0.05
